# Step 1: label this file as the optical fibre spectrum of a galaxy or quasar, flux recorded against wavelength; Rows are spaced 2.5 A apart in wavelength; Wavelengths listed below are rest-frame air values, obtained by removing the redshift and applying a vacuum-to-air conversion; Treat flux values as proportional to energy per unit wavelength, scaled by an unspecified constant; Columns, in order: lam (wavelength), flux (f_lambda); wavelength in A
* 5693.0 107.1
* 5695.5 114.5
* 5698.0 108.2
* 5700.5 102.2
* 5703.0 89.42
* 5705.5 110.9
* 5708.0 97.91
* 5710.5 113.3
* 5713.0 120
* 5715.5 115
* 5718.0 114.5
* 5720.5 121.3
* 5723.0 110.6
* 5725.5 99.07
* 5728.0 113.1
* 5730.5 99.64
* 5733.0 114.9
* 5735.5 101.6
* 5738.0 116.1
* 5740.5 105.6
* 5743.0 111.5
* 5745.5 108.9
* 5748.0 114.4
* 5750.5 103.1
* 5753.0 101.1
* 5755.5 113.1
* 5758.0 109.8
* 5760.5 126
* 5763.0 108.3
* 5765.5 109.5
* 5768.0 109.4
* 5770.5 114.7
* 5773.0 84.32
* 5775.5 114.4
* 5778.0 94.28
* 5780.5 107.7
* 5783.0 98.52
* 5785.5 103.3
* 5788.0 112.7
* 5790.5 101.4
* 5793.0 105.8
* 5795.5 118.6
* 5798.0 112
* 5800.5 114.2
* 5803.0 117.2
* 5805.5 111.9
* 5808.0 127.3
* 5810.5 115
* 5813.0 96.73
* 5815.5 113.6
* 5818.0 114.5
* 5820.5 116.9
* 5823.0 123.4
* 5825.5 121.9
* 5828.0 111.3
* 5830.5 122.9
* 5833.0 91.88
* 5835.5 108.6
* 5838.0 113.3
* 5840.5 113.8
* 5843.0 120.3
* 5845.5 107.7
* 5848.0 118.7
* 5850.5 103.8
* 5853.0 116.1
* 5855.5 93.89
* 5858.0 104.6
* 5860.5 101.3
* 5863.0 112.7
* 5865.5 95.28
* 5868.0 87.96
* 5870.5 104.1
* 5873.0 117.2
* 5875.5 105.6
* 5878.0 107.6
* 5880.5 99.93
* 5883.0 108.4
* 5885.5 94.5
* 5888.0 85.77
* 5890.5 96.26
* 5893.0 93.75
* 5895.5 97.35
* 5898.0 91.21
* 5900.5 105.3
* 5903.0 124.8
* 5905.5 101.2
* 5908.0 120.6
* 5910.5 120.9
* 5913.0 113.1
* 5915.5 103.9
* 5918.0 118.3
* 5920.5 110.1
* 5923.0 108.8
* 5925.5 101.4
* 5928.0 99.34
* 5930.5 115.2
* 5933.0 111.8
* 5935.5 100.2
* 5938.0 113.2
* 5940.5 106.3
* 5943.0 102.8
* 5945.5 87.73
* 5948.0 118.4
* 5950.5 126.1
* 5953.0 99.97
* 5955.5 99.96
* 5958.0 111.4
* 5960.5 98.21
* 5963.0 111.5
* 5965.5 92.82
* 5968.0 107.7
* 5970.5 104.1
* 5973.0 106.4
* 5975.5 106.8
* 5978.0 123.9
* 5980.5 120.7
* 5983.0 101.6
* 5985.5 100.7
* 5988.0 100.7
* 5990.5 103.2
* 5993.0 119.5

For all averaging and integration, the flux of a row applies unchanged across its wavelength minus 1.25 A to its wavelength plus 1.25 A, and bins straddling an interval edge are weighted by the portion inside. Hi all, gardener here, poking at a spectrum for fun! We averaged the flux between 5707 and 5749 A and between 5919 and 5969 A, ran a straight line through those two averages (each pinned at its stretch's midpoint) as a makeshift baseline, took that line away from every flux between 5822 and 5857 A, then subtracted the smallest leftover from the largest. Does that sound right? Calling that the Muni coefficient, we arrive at 31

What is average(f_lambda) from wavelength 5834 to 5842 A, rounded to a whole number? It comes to 112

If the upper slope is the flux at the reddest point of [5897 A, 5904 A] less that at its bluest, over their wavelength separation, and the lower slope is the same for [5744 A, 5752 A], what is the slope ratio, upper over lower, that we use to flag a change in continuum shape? -5.8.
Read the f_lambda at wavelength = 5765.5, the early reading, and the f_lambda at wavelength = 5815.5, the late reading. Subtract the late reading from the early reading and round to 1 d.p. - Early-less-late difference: -4.1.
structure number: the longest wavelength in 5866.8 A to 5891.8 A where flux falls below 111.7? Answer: 5890.5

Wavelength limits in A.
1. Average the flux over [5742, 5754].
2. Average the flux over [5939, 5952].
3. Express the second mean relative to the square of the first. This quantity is 0.0093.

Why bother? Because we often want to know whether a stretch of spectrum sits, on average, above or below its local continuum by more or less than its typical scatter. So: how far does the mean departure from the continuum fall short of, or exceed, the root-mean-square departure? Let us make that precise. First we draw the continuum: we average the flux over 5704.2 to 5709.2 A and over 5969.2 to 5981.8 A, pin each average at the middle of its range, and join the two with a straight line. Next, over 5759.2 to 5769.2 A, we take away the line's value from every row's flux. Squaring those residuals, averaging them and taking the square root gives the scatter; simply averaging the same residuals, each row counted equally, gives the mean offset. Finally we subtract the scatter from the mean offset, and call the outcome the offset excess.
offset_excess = -3.1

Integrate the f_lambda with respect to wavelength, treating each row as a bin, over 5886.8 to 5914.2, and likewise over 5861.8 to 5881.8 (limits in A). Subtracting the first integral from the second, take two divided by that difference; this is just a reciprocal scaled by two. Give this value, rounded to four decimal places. -0.0025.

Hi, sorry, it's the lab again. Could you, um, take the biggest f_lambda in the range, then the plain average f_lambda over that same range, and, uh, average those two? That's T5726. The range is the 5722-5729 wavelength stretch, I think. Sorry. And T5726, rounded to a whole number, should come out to 110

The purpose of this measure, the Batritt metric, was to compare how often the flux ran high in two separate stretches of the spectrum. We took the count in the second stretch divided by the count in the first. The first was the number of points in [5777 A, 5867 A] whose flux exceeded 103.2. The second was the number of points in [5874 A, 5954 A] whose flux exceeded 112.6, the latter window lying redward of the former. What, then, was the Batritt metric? 0.32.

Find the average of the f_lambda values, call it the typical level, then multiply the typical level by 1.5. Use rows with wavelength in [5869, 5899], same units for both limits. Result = 150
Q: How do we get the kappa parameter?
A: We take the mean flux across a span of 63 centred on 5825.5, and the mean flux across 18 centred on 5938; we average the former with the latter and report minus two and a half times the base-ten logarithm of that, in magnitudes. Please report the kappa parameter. -5.095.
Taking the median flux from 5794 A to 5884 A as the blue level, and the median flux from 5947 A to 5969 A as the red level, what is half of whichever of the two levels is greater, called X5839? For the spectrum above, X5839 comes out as 56.2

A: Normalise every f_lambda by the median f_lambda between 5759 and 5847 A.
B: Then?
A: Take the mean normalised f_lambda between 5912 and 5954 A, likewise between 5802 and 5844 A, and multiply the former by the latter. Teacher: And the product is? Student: 0.971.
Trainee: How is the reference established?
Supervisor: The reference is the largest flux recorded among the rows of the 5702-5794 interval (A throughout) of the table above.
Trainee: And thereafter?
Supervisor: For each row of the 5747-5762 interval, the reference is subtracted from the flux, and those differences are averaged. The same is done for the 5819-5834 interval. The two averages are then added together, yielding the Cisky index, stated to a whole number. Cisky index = -26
